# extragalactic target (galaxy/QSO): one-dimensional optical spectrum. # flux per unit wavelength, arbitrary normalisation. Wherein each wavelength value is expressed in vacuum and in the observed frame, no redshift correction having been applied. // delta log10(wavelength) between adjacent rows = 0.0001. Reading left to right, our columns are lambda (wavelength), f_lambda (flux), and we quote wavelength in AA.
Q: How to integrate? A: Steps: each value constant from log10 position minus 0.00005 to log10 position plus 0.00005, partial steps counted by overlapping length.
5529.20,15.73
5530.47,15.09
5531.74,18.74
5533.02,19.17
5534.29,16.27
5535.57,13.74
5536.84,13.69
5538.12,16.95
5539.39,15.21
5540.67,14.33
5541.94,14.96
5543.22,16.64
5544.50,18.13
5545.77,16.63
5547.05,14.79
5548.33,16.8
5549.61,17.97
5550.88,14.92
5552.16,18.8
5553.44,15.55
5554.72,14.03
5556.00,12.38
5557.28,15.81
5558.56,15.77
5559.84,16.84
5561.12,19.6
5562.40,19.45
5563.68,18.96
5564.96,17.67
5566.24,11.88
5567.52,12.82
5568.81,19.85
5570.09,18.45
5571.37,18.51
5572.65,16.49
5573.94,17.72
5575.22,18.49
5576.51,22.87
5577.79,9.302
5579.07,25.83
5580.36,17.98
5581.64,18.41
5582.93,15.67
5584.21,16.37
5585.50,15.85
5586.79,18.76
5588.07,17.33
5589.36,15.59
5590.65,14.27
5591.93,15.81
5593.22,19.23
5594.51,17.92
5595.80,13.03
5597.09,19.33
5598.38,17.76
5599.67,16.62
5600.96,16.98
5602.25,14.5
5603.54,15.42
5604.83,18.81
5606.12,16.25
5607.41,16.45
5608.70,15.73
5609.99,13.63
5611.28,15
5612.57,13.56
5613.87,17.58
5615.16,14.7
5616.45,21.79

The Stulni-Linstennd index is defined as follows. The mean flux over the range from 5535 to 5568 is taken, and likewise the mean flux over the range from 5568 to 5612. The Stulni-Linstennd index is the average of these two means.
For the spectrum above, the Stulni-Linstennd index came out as 16.50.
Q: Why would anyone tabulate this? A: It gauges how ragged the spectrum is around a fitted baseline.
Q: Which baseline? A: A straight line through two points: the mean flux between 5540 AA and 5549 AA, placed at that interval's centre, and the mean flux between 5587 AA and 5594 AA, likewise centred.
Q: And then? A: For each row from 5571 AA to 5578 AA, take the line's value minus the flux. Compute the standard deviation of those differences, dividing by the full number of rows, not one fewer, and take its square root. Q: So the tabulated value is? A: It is 2.02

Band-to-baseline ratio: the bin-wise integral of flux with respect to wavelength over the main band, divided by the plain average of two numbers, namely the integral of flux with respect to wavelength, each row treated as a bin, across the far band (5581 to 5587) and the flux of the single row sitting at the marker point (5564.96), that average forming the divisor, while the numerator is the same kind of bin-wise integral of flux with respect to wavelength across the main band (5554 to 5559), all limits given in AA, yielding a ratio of 1.2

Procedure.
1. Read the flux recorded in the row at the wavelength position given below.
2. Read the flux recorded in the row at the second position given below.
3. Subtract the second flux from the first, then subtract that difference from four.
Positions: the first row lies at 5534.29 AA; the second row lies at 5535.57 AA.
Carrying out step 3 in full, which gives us 1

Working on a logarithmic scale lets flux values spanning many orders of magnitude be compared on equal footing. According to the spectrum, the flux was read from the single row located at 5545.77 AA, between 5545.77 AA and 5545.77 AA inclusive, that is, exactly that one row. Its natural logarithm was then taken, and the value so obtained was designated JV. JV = 2.81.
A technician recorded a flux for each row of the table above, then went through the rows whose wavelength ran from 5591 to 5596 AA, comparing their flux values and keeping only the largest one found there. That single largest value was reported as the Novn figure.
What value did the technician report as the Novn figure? 19.23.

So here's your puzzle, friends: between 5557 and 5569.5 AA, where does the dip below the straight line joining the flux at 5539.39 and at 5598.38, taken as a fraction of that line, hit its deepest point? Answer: 5566.24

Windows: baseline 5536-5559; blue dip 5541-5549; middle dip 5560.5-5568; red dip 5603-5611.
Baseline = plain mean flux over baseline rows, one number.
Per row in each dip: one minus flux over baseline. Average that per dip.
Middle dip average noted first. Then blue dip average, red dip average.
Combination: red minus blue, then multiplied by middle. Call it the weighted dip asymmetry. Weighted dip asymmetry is -0.0011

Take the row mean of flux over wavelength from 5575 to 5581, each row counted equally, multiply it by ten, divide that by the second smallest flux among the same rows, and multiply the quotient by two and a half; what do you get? 26.3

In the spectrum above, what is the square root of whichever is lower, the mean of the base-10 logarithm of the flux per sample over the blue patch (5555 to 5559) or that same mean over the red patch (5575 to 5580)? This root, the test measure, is 1.08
